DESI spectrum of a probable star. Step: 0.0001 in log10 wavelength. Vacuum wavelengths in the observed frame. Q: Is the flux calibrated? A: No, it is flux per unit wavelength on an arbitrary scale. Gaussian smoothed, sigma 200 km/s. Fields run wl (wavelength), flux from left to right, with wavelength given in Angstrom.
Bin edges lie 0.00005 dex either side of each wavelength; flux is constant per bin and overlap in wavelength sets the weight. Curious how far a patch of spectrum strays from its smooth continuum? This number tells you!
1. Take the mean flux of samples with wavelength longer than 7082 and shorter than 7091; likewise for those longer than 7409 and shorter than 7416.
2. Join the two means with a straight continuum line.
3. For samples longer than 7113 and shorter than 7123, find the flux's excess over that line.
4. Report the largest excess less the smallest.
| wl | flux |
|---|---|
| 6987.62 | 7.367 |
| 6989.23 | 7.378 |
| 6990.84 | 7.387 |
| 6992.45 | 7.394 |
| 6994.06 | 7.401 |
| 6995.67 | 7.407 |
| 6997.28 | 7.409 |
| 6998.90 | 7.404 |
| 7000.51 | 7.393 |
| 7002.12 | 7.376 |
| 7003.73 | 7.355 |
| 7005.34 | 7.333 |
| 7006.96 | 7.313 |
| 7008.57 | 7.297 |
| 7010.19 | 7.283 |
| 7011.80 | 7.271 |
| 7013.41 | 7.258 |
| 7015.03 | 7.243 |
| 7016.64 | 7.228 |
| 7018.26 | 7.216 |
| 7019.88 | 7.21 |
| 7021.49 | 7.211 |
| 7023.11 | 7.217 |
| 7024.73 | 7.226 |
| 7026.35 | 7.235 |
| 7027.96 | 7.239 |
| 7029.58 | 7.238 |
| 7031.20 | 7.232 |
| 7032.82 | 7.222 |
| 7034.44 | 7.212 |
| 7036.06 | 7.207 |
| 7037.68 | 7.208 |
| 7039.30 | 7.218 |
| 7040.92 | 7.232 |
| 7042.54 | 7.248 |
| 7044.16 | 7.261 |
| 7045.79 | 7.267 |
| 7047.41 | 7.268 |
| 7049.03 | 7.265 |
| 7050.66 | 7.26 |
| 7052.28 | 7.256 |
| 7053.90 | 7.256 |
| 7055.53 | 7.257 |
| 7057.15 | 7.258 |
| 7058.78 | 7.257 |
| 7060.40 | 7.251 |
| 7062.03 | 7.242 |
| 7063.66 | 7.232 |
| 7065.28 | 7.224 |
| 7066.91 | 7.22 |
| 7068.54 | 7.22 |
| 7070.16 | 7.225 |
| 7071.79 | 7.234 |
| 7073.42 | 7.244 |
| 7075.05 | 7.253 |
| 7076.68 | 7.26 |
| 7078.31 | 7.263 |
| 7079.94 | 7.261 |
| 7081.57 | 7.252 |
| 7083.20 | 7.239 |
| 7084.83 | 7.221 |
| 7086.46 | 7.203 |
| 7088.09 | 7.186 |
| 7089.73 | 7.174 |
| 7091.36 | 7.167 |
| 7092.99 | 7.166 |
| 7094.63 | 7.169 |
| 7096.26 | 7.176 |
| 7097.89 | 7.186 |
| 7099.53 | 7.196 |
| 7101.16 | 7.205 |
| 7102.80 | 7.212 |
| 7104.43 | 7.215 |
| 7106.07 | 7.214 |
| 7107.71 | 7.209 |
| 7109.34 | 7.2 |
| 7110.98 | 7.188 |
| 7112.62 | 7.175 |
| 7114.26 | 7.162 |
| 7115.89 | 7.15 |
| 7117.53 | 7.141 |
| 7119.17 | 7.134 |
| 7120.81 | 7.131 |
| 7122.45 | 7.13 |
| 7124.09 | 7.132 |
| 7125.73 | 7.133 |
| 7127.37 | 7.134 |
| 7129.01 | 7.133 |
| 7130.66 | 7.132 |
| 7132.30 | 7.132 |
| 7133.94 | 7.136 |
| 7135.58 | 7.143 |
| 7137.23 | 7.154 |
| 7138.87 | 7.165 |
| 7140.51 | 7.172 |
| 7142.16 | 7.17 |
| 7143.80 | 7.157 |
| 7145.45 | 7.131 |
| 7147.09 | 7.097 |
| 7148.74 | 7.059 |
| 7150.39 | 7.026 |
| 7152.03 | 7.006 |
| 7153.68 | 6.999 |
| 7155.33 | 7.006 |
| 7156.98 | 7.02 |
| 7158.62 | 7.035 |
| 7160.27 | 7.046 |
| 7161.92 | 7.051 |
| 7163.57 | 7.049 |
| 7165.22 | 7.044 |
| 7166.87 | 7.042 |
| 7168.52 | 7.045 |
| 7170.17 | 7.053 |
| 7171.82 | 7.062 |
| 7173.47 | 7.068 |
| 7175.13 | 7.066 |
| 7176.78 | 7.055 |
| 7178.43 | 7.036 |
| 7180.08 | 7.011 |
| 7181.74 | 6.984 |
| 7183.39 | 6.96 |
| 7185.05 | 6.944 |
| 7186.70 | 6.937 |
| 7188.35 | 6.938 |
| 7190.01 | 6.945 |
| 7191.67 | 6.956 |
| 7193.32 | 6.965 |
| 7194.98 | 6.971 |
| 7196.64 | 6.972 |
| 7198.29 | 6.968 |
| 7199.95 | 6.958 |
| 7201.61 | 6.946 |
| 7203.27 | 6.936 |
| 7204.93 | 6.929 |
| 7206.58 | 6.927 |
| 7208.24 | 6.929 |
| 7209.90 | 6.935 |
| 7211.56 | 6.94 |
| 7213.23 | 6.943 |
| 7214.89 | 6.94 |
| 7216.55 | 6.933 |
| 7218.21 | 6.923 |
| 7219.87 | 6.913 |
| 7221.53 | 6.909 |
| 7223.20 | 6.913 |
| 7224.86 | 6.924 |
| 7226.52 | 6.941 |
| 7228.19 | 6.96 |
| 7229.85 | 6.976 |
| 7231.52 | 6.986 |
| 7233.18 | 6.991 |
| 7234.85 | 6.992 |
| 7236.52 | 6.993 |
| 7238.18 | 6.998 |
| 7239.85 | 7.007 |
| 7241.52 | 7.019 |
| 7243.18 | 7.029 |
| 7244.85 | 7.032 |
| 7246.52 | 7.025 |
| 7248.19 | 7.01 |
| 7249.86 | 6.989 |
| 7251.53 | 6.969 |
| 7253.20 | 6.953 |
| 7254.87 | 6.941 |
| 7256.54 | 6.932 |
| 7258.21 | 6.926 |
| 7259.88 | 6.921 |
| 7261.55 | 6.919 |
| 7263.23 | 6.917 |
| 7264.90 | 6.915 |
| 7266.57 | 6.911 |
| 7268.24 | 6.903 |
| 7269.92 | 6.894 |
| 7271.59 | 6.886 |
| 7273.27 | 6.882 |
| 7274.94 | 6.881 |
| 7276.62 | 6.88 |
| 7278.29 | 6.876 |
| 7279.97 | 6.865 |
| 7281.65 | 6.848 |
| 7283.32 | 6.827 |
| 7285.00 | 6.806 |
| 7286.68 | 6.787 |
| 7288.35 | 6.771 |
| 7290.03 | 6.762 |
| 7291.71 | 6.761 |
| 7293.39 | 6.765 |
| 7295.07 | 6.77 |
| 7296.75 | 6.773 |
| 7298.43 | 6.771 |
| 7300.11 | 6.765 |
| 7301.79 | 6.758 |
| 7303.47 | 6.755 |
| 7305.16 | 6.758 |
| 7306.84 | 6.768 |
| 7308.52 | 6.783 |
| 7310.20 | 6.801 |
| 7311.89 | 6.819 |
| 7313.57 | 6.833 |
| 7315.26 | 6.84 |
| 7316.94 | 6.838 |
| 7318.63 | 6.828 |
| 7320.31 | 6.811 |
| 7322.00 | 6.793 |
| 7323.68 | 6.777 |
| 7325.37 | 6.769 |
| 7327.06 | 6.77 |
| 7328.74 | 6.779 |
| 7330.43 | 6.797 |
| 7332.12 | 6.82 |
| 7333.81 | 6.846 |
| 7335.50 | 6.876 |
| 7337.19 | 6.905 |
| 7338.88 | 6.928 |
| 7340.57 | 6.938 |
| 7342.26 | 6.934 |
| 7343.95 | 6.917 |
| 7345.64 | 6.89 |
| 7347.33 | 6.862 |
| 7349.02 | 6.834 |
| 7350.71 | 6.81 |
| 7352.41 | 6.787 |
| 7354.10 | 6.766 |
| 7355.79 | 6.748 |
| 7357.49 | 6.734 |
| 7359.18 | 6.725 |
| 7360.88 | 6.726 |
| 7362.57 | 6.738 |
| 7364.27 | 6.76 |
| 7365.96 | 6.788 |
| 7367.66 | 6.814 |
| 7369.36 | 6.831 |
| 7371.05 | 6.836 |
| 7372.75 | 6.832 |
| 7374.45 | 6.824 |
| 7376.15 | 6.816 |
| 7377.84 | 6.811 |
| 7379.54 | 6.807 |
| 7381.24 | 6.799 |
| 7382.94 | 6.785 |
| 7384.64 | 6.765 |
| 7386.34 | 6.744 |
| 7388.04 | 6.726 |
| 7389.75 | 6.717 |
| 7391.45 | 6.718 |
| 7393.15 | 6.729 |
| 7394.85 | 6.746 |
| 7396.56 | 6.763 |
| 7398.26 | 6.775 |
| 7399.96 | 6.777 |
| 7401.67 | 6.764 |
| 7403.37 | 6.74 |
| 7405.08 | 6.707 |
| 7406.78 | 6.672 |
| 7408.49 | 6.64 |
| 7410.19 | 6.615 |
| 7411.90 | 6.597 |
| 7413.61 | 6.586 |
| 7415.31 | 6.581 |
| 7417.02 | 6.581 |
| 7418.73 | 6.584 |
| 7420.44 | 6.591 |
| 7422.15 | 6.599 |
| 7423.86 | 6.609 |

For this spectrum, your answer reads 0.019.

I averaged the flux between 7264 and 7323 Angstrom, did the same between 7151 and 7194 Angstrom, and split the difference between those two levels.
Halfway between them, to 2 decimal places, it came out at 6.92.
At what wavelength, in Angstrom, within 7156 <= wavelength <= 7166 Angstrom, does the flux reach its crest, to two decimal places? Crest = 7161.92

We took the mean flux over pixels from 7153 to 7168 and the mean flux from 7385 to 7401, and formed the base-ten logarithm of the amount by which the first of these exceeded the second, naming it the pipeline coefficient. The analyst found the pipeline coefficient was -0.5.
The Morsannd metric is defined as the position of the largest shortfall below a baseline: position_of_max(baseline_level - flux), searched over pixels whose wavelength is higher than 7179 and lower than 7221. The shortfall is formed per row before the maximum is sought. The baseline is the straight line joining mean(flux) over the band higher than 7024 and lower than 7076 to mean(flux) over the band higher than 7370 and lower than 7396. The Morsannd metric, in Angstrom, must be 7186.70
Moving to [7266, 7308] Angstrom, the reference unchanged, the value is 7290.03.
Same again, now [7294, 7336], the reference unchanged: 7303.47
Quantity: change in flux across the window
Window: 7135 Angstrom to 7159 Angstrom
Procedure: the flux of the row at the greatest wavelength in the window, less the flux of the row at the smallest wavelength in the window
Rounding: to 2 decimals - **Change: -0.11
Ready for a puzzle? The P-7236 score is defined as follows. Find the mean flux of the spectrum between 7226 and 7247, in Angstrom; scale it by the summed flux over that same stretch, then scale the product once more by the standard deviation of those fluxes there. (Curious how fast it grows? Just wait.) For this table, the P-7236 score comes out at 17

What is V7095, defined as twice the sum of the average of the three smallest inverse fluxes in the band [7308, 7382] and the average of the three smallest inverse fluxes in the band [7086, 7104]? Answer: 0.566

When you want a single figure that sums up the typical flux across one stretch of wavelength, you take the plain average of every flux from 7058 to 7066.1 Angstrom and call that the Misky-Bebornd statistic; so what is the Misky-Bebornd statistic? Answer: 7.24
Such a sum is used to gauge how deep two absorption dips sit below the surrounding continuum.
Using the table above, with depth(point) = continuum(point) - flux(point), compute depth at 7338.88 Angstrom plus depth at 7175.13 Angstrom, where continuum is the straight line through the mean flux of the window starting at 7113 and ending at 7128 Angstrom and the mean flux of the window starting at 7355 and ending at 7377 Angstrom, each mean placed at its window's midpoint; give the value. -0.11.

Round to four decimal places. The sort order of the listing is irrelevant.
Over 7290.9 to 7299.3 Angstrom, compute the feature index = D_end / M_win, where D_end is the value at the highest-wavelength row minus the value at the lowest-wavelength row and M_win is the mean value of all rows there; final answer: 0.0015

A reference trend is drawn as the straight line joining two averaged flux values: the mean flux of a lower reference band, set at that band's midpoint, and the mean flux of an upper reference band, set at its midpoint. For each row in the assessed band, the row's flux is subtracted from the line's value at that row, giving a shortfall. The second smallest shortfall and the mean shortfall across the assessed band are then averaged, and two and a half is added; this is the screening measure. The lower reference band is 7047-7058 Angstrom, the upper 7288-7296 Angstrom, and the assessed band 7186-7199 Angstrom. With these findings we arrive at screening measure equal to 2.50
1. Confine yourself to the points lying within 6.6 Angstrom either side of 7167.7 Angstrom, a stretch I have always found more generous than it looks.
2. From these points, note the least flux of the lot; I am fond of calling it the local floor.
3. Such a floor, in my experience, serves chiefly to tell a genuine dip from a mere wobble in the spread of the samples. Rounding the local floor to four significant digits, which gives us 7.042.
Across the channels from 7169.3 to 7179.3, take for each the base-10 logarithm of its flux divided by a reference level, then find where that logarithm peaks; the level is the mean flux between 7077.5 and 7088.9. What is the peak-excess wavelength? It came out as 7173.47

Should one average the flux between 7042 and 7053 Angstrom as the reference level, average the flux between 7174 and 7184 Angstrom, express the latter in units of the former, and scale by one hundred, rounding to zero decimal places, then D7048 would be 97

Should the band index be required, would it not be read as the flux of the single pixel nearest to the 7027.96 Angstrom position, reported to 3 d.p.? 7.239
